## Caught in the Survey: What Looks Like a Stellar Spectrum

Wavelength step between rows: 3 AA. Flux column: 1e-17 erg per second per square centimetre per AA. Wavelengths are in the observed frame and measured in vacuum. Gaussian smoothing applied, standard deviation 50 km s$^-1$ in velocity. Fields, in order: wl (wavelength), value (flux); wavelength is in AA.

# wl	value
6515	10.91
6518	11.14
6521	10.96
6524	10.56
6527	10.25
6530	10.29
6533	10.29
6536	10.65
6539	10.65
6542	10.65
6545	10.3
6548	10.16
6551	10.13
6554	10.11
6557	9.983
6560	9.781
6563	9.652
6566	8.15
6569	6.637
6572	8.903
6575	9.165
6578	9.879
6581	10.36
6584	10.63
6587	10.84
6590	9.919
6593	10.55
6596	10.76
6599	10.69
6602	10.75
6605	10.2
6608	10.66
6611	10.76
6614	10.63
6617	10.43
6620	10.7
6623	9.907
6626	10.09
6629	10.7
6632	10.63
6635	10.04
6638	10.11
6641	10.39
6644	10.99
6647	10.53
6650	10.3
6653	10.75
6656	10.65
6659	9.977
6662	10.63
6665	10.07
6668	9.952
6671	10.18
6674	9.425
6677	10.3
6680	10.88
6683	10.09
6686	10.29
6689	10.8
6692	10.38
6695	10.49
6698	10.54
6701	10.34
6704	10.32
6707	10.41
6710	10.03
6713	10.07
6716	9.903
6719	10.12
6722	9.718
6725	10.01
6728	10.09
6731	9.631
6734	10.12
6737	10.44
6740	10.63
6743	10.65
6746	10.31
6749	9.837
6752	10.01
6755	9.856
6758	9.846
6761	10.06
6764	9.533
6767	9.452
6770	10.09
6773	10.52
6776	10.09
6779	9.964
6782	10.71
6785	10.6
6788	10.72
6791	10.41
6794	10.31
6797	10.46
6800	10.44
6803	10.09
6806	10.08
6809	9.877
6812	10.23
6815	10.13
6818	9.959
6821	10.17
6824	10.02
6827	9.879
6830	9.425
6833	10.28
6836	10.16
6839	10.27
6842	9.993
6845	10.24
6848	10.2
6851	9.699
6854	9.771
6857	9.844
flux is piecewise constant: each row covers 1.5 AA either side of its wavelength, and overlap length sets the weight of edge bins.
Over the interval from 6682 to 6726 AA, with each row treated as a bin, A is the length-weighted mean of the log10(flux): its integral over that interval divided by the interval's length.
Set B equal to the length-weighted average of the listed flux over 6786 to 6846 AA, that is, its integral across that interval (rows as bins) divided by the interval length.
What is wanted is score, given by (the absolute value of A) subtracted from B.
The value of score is 9.15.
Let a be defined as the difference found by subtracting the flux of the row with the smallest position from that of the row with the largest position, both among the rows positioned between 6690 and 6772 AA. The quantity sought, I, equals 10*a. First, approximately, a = -0.29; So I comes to -2.9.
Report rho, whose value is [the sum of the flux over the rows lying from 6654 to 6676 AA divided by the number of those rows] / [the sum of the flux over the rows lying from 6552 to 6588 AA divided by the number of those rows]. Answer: 1.07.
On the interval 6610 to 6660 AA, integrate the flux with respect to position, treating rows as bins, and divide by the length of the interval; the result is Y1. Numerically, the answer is 10.4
